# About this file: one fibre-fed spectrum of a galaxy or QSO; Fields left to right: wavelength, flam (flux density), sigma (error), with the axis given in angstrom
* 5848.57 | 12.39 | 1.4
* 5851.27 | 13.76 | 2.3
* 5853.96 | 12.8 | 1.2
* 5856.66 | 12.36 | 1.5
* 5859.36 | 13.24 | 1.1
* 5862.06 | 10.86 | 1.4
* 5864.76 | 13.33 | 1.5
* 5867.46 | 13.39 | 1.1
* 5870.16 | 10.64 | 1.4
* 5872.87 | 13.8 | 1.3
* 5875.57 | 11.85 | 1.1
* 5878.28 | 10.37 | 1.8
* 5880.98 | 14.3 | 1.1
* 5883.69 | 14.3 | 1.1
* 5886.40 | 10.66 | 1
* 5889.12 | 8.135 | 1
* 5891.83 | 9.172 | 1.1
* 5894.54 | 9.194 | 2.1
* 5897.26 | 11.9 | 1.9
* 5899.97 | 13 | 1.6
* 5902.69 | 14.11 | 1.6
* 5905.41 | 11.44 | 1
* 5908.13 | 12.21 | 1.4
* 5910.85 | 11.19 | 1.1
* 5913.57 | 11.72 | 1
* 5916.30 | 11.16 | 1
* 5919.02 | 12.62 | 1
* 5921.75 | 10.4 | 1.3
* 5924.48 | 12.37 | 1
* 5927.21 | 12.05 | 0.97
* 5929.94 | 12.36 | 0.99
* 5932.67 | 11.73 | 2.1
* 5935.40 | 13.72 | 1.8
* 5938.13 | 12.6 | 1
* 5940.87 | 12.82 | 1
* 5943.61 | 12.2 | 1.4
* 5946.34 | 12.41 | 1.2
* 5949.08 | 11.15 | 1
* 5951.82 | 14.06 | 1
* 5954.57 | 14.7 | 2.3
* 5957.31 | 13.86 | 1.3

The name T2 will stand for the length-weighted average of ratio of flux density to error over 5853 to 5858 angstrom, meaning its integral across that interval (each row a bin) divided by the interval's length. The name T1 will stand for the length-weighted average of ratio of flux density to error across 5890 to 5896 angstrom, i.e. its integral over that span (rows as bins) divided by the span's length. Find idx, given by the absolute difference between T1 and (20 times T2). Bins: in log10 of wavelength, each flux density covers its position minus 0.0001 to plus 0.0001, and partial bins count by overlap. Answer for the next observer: 181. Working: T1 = 6.5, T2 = 9.4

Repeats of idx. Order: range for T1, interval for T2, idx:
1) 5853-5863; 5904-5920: 209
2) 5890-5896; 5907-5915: 199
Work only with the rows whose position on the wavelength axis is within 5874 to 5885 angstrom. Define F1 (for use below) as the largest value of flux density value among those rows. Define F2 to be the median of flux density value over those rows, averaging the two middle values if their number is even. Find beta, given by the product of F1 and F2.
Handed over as 187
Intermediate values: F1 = 14.3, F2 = 13.1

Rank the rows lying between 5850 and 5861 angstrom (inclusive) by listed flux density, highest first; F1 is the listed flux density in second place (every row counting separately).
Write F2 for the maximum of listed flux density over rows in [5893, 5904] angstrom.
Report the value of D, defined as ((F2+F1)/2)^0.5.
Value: 3.70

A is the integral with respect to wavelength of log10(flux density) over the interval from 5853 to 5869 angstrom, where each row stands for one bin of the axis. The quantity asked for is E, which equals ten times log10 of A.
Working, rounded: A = 18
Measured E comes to 12.5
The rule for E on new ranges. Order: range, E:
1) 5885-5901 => 12.1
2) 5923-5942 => 13.2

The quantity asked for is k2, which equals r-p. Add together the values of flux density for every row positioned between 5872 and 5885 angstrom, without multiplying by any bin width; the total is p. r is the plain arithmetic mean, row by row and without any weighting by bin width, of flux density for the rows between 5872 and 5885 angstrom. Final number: -51.7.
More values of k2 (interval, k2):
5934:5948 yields -51.0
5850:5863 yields -50.4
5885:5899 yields -39.2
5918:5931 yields -47.8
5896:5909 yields -50.1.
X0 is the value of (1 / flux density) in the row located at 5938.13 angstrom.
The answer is 0.079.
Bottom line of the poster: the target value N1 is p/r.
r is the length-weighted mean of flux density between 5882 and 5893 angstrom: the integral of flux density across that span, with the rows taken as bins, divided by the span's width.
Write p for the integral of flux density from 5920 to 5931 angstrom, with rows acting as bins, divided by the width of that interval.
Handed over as 1.10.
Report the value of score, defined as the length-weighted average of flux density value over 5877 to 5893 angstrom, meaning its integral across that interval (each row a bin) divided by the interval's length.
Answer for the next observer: 11.2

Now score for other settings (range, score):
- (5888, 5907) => 11.0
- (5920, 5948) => 12.3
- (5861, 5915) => 11.8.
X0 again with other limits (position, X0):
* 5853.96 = 0.078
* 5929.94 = 0.081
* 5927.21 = 0.083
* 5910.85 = 0.089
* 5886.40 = 0.094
